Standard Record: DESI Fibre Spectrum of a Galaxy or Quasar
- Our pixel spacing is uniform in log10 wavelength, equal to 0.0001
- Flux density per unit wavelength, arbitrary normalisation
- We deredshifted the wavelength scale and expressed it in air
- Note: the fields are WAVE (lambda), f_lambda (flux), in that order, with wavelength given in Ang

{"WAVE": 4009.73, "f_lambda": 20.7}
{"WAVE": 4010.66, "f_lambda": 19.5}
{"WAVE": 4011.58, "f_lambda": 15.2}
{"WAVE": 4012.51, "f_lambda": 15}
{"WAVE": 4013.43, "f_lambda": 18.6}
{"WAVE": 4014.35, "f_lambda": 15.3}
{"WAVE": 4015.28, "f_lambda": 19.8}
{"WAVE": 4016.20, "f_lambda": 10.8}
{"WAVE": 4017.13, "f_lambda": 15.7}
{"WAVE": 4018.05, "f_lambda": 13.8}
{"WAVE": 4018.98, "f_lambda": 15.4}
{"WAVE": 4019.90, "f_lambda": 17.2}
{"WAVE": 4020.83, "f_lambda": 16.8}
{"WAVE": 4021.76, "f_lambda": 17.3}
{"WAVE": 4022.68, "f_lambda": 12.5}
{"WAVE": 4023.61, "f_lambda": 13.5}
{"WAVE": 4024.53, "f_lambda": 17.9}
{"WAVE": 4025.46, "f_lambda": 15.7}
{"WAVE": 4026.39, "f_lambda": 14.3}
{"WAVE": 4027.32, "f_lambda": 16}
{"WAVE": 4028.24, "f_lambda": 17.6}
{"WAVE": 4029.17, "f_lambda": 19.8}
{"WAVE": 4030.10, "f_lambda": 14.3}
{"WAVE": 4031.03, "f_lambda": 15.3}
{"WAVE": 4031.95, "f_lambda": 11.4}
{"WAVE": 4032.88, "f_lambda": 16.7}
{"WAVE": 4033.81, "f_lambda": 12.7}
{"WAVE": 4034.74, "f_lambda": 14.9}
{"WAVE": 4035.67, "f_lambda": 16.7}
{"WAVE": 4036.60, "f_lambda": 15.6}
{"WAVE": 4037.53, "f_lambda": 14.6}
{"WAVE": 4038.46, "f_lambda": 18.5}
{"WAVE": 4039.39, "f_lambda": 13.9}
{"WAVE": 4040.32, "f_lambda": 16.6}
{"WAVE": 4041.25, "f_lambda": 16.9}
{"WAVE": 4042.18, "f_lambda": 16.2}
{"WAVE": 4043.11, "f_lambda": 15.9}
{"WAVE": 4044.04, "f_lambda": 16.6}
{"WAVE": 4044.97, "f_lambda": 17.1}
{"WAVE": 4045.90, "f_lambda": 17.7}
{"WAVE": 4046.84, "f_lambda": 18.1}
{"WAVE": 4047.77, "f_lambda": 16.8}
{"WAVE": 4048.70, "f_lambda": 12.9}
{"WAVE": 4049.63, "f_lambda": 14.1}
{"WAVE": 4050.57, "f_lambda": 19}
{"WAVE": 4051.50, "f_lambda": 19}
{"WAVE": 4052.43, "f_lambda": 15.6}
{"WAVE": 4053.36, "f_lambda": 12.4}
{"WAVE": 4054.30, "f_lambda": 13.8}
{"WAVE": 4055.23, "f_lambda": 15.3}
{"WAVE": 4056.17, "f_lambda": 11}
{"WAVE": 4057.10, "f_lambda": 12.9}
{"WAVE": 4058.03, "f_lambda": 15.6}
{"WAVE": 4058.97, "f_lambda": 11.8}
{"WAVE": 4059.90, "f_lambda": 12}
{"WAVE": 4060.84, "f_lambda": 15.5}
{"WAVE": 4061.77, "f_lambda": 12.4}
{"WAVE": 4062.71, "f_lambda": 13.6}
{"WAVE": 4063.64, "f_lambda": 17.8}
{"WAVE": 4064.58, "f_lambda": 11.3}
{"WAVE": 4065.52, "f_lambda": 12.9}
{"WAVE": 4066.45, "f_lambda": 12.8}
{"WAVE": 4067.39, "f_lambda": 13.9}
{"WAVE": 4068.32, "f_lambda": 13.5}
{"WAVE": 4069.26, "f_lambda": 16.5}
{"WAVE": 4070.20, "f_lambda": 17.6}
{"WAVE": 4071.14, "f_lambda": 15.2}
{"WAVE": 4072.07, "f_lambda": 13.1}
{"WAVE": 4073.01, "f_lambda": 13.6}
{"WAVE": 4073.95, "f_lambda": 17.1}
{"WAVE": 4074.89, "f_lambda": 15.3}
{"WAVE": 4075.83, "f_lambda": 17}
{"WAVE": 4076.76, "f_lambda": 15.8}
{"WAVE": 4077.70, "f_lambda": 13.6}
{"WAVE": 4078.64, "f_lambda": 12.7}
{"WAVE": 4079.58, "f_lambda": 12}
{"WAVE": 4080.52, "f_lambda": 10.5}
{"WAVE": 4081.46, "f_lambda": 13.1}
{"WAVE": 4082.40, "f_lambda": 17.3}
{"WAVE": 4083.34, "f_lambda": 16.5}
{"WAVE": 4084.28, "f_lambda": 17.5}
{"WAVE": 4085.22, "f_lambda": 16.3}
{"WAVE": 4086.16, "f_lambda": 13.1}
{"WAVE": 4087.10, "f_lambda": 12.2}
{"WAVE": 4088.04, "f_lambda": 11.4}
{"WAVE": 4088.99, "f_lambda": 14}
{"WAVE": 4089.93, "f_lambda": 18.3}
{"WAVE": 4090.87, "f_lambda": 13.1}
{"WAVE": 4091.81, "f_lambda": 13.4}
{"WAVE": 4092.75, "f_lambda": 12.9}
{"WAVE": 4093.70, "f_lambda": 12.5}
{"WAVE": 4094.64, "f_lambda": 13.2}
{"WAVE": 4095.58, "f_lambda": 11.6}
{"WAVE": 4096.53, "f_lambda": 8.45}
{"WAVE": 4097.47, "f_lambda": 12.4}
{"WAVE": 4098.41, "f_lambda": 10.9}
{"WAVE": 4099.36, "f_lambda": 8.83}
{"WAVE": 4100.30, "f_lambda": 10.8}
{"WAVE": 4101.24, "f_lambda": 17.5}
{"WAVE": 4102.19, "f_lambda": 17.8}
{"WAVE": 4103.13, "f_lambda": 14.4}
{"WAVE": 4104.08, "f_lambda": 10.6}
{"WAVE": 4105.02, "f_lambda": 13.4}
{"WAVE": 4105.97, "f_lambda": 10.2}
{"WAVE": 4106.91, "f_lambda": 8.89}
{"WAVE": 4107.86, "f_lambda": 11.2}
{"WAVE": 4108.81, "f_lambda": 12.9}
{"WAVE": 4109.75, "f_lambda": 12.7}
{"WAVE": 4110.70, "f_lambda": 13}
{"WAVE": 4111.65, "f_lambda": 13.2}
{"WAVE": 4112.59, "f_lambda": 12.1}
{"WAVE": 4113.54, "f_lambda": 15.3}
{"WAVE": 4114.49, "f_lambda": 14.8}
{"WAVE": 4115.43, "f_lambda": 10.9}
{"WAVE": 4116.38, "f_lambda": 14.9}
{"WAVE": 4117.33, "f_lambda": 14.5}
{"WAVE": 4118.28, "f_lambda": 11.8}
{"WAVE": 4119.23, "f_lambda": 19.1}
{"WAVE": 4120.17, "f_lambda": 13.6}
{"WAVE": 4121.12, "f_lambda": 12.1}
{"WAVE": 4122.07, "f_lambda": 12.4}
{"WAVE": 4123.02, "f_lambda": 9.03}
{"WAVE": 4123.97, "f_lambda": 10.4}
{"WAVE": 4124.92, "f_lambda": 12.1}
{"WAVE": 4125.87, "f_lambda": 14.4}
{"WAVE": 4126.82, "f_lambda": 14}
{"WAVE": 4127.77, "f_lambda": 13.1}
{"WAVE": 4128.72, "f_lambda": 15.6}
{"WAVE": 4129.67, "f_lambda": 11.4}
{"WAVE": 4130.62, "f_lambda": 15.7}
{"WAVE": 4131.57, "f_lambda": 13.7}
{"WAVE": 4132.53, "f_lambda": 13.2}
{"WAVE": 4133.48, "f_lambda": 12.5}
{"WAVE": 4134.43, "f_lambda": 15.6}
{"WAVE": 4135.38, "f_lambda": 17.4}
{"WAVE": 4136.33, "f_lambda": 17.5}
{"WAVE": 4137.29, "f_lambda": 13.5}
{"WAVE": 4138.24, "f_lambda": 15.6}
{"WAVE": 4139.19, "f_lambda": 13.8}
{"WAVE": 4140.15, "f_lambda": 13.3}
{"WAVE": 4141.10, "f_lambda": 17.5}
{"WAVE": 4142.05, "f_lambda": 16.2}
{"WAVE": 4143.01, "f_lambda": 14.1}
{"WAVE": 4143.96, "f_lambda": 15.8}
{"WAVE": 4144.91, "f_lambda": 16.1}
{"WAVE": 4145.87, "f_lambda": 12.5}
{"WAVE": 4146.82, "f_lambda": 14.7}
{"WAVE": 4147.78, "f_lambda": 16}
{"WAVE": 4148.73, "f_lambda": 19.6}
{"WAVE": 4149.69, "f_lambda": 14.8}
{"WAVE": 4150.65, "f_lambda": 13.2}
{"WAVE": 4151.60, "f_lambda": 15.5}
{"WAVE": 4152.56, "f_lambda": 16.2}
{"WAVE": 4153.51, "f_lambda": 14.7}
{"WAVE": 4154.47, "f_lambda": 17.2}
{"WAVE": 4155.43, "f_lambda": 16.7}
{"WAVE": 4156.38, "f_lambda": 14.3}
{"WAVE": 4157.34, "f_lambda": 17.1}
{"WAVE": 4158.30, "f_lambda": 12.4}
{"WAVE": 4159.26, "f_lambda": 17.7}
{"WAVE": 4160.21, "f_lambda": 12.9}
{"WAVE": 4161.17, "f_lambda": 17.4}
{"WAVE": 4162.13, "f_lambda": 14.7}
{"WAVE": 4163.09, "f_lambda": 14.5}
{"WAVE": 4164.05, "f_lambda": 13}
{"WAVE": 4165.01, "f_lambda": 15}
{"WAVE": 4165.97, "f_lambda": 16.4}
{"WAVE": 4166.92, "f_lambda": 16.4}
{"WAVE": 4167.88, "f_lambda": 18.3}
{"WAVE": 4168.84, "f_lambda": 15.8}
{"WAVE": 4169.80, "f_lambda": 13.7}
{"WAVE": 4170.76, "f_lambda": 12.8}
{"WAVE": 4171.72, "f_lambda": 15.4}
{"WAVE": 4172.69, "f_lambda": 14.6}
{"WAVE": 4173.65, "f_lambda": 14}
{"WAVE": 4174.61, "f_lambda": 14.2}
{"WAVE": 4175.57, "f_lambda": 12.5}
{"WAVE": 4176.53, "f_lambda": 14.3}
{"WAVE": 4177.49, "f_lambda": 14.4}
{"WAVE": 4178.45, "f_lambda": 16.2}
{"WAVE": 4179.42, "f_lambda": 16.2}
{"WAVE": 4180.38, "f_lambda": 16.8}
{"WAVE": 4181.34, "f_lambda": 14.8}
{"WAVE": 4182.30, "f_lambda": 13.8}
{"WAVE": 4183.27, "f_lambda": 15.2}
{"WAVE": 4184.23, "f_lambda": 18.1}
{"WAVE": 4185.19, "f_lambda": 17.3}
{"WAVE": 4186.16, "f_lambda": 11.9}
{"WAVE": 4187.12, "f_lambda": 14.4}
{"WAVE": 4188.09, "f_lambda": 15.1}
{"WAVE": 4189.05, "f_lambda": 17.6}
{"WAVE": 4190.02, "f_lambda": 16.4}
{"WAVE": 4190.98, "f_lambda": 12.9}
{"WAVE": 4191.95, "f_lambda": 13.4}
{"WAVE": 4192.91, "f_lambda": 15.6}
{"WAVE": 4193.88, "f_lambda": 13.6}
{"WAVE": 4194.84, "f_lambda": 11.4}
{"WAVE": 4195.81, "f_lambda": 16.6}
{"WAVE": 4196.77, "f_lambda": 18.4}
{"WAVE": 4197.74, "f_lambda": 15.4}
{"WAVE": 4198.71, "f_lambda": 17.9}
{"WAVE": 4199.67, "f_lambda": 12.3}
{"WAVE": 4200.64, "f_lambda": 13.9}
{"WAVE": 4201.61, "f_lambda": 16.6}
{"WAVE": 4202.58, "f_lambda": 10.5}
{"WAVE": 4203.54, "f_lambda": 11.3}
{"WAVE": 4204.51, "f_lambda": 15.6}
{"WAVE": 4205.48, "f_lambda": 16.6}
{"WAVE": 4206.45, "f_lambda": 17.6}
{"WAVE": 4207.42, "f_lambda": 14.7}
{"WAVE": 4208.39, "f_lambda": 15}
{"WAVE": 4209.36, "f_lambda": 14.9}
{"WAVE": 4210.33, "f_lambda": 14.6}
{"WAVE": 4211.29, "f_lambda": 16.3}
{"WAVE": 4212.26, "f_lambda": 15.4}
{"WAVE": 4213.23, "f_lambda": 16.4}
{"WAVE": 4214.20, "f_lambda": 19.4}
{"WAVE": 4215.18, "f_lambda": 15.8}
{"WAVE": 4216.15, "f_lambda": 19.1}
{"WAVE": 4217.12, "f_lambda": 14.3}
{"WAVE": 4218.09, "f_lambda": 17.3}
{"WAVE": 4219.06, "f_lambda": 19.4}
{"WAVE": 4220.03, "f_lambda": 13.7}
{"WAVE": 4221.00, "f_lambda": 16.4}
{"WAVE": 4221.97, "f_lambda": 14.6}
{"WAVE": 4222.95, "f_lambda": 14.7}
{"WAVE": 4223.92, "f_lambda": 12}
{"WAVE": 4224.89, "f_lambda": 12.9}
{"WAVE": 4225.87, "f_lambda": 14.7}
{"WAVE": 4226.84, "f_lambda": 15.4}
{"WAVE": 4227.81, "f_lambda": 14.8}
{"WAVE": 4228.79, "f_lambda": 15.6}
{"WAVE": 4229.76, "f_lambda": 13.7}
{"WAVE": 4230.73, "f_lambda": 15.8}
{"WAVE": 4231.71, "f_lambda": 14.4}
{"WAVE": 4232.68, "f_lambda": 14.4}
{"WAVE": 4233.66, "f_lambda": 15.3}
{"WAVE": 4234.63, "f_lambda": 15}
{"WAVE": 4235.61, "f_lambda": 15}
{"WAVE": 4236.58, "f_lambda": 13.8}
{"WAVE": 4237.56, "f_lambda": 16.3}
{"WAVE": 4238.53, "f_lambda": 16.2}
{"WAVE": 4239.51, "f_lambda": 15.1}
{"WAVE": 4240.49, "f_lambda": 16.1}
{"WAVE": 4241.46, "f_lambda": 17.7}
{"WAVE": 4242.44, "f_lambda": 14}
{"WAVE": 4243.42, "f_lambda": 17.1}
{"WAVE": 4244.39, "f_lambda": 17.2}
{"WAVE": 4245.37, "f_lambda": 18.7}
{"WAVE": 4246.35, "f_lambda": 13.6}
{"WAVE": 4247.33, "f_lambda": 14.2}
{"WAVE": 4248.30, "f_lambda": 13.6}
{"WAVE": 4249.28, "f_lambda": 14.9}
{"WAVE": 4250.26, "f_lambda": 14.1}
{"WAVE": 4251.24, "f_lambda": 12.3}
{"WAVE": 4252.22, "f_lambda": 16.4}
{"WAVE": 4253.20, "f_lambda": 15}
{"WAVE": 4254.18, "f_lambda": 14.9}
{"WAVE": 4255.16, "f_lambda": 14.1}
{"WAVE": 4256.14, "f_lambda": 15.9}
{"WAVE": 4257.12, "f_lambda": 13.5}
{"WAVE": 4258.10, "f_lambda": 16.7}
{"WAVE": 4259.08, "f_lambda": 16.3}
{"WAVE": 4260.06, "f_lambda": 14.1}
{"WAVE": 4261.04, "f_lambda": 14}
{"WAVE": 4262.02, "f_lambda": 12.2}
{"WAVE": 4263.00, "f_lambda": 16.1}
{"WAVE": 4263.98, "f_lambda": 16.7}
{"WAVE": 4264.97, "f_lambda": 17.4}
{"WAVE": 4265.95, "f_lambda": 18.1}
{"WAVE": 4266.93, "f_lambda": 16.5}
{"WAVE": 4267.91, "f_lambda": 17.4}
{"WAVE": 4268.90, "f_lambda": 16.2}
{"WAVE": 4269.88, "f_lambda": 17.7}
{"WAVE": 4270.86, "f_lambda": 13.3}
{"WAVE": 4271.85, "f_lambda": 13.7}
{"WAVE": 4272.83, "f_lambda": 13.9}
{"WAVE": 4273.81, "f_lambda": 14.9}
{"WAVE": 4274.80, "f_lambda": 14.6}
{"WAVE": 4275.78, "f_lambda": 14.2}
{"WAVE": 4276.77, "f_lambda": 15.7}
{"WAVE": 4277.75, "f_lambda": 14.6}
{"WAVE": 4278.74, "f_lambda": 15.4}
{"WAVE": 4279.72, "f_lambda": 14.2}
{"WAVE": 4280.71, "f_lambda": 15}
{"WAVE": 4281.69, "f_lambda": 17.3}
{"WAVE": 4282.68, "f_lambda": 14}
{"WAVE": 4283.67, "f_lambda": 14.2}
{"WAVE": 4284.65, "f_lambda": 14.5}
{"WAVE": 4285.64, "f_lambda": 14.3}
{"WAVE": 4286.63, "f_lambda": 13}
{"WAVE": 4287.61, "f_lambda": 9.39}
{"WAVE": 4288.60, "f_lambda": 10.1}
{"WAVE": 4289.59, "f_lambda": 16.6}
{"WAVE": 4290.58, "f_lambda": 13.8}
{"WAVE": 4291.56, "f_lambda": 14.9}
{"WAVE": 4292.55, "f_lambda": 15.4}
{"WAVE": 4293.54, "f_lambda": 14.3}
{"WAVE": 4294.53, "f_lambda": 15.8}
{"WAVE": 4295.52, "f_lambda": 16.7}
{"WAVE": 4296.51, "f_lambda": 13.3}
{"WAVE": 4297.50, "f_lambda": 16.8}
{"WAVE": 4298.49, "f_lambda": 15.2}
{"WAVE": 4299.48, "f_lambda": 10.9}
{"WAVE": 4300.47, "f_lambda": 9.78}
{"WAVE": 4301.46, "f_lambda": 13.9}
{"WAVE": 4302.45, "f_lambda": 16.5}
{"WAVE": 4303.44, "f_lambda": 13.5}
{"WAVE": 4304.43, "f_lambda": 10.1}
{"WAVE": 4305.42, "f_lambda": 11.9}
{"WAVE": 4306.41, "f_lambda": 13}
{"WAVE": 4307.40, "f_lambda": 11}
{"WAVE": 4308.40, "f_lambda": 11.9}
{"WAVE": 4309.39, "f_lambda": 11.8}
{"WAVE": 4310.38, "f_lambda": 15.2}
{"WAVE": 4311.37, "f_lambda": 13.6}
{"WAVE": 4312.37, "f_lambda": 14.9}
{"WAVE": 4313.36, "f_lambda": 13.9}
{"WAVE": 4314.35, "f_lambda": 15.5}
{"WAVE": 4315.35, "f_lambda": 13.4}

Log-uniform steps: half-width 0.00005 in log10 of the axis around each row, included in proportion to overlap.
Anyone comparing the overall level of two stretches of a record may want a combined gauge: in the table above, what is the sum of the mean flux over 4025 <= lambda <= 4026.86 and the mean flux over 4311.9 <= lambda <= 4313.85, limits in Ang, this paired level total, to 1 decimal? 29.4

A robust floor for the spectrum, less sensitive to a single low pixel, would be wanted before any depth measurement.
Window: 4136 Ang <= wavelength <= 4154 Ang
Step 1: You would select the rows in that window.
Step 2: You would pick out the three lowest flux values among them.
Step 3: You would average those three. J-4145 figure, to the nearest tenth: 13.0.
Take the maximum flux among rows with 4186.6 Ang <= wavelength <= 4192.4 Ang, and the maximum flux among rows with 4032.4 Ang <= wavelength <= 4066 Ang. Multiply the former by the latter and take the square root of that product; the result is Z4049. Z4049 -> 18.3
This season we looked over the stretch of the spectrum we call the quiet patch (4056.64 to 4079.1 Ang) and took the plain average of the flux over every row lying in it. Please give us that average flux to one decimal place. 14.3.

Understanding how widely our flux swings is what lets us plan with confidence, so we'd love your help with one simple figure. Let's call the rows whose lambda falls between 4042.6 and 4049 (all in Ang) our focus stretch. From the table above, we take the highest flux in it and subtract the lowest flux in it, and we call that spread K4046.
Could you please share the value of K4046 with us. 5.2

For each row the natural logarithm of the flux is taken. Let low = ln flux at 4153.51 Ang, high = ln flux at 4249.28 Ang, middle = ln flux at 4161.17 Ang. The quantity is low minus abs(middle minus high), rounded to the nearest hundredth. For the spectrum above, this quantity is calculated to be 2.53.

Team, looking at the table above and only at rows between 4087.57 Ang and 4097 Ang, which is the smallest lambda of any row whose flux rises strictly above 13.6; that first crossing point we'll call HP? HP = 4088.99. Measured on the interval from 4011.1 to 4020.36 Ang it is 4011.58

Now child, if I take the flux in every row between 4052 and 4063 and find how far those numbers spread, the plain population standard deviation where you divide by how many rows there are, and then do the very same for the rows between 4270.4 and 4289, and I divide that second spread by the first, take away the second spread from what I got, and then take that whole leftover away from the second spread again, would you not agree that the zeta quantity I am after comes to 2.37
